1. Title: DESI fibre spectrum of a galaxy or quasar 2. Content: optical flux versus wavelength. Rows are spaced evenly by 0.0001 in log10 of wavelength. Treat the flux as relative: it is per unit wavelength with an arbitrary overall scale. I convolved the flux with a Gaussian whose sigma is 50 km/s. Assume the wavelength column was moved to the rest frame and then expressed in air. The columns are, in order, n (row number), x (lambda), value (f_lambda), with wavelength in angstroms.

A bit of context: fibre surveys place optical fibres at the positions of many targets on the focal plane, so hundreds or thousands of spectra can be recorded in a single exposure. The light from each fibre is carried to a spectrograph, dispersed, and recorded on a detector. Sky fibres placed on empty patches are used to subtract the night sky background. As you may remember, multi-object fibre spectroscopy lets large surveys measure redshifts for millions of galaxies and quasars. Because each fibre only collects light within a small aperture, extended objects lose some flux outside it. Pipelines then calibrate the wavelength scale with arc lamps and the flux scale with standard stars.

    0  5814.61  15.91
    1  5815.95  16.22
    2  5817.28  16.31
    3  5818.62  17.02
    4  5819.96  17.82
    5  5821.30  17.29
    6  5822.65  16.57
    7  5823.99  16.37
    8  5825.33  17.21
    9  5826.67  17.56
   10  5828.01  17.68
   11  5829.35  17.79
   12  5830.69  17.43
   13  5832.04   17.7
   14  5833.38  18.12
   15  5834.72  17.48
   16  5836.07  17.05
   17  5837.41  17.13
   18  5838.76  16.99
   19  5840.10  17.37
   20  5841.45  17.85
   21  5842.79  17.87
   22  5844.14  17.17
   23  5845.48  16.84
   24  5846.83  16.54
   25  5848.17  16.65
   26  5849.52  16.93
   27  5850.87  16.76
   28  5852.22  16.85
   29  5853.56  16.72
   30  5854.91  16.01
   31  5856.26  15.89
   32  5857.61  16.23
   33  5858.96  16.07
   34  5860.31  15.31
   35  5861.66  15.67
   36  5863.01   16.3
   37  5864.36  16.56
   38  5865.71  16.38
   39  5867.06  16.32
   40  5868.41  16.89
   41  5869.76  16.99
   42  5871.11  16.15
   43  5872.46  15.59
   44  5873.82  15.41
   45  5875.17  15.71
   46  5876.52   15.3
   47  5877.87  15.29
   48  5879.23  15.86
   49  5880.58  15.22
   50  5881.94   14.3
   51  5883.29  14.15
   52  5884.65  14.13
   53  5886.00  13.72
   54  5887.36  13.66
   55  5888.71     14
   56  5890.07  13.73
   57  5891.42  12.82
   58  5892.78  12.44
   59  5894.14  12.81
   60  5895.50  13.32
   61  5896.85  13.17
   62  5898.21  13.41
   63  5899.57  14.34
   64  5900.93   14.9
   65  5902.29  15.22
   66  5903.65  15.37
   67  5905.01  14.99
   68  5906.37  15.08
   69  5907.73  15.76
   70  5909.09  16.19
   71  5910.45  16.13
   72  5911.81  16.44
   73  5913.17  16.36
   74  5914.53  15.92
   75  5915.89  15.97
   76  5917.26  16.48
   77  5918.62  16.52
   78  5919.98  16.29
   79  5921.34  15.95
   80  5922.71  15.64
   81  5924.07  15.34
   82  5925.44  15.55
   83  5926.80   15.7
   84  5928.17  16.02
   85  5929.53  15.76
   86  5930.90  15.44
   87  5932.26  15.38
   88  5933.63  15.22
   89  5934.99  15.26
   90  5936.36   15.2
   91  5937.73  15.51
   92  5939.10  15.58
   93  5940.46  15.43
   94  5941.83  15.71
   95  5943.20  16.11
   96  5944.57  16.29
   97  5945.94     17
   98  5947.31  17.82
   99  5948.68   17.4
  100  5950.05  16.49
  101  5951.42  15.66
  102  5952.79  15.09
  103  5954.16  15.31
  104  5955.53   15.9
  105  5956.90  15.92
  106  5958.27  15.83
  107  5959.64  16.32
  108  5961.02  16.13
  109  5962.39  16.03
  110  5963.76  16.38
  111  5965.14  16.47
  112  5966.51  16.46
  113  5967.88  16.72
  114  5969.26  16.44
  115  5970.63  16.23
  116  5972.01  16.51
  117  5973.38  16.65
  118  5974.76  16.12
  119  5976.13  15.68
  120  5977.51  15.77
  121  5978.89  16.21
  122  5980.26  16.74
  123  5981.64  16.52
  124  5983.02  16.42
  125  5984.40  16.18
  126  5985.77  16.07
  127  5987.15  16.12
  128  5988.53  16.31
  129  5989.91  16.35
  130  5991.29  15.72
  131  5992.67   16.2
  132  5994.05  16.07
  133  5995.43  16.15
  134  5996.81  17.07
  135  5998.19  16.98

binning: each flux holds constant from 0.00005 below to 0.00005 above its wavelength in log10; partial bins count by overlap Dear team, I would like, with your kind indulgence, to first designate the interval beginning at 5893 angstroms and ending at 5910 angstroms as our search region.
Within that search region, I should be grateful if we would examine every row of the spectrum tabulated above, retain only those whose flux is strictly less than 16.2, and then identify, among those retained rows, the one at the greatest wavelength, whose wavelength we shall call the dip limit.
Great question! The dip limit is 5909.09 angstroms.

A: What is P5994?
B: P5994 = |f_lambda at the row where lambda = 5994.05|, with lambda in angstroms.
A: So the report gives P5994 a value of 16.1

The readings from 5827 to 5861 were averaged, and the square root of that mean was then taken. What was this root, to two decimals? 4.12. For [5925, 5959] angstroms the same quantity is 3.98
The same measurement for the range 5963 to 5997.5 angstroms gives 4.04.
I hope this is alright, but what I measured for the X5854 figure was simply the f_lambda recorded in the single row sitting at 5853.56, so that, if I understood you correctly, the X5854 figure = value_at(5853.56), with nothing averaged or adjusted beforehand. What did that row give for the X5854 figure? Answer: 16.72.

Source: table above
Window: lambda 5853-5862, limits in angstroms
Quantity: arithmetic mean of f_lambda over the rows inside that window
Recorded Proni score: 16.0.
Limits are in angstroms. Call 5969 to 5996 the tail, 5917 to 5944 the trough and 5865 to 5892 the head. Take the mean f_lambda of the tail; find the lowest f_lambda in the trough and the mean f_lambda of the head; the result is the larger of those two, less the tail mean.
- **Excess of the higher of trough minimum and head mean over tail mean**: -1.0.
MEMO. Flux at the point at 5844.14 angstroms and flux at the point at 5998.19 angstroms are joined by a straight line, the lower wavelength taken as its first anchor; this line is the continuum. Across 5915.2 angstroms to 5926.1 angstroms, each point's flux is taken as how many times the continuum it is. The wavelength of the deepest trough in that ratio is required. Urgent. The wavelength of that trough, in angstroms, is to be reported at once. 5924.07 angstroms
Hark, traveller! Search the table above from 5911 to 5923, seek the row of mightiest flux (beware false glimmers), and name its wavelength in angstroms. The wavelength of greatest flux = 5918.62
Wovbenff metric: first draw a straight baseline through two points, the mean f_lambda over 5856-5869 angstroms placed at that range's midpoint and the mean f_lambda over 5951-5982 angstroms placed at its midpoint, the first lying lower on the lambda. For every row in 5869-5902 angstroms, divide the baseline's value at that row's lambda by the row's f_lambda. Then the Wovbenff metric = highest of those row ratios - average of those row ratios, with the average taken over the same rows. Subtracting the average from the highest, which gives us 0.17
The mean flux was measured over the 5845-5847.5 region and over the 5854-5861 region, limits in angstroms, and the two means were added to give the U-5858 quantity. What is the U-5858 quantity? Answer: 32.6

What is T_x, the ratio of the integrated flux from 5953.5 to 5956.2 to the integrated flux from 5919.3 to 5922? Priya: 0.97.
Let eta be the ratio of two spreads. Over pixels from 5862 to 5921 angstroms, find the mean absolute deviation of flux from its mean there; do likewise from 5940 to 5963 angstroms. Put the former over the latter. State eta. 2.01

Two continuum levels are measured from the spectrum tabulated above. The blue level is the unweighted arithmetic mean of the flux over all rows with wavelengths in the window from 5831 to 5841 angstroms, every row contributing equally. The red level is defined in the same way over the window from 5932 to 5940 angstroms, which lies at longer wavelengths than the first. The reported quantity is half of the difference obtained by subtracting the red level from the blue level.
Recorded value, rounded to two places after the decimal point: 1.02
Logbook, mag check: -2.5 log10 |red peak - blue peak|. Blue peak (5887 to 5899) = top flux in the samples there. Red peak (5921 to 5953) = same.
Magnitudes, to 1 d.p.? -1.5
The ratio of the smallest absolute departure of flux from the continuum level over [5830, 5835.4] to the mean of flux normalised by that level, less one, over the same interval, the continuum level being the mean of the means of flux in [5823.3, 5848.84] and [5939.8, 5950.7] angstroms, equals 11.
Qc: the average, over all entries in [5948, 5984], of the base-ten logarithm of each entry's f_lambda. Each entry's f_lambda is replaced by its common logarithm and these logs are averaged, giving 1.210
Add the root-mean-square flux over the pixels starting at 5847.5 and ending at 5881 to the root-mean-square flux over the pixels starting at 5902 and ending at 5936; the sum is 31.9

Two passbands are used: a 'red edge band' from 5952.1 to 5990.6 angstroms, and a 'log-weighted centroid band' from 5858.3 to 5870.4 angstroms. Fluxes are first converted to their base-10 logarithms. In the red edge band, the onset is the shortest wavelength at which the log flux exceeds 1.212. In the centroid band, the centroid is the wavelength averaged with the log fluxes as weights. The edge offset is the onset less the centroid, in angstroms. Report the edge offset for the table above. 95.2 angstroms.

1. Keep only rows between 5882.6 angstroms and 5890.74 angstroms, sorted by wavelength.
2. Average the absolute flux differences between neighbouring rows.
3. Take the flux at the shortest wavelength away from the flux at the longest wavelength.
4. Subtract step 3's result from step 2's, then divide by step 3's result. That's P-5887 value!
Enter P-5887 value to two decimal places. -1.52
